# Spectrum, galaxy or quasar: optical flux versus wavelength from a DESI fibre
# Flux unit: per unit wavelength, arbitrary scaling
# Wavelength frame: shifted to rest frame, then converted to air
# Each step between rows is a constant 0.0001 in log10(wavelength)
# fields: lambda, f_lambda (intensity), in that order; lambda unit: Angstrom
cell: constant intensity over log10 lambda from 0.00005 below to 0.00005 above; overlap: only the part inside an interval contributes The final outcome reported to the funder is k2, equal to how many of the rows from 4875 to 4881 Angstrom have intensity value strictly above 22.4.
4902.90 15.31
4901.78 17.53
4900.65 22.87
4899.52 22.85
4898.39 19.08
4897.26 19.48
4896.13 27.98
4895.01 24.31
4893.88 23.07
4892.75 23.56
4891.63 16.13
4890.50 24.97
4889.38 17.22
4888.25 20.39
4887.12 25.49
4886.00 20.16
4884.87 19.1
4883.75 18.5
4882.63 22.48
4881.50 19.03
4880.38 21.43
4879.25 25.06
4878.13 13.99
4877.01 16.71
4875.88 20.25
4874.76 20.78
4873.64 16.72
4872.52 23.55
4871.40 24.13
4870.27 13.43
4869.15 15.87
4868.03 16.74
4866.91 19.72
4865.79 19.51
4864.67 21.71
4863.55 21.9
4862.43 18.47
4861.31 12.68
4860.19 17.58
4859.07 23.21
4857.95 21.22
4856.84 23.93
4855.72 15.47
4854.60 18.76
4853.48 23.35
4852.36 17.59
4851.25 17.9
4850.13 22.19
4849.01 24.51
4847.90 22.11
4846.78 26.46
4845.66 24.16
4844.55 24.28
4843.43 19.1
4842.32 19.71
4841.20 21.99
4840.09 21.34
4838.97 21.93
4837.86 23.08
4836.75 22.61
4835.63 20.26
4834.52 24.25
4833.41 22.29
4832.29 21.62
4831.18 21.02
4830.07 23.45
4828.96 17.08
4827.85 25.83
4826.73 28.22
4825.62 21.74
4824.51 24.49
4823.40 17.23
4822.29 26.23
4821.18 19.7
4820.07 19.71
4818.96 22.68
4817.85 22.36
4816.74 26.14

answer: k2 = 1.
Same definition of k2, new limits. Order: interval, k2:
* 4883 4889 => 1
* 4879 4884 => 2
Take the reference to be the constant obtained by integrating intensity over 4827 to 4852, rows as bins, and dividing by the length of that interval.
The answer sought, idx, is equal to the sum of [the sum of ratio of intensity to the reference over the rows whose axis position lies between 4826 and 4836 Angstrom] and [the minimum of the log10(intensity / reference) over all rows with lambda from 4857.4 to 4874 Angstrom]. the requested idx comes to 9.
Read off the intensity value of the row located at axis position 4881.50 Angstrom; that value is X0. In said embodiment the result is 19.03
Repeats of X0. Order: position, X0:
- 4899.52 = 22.85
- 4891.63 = 16.13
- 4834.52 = 24.25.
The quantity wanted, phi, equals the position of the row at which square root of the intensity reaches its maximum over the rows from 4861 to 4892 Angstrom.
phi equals 4887.12 Angstrom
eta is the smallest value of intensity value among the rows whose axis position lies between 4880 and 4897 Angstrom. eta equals 16.13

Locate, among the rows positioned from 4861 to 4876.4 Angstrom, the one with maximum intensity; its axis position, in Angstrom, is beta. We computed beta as 4871.40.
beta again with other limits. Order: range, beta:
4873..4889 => 4887.12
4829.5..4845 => 4844.55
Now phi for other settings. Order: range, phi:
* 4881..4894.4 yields 4887.12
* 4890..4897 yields 4896.13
